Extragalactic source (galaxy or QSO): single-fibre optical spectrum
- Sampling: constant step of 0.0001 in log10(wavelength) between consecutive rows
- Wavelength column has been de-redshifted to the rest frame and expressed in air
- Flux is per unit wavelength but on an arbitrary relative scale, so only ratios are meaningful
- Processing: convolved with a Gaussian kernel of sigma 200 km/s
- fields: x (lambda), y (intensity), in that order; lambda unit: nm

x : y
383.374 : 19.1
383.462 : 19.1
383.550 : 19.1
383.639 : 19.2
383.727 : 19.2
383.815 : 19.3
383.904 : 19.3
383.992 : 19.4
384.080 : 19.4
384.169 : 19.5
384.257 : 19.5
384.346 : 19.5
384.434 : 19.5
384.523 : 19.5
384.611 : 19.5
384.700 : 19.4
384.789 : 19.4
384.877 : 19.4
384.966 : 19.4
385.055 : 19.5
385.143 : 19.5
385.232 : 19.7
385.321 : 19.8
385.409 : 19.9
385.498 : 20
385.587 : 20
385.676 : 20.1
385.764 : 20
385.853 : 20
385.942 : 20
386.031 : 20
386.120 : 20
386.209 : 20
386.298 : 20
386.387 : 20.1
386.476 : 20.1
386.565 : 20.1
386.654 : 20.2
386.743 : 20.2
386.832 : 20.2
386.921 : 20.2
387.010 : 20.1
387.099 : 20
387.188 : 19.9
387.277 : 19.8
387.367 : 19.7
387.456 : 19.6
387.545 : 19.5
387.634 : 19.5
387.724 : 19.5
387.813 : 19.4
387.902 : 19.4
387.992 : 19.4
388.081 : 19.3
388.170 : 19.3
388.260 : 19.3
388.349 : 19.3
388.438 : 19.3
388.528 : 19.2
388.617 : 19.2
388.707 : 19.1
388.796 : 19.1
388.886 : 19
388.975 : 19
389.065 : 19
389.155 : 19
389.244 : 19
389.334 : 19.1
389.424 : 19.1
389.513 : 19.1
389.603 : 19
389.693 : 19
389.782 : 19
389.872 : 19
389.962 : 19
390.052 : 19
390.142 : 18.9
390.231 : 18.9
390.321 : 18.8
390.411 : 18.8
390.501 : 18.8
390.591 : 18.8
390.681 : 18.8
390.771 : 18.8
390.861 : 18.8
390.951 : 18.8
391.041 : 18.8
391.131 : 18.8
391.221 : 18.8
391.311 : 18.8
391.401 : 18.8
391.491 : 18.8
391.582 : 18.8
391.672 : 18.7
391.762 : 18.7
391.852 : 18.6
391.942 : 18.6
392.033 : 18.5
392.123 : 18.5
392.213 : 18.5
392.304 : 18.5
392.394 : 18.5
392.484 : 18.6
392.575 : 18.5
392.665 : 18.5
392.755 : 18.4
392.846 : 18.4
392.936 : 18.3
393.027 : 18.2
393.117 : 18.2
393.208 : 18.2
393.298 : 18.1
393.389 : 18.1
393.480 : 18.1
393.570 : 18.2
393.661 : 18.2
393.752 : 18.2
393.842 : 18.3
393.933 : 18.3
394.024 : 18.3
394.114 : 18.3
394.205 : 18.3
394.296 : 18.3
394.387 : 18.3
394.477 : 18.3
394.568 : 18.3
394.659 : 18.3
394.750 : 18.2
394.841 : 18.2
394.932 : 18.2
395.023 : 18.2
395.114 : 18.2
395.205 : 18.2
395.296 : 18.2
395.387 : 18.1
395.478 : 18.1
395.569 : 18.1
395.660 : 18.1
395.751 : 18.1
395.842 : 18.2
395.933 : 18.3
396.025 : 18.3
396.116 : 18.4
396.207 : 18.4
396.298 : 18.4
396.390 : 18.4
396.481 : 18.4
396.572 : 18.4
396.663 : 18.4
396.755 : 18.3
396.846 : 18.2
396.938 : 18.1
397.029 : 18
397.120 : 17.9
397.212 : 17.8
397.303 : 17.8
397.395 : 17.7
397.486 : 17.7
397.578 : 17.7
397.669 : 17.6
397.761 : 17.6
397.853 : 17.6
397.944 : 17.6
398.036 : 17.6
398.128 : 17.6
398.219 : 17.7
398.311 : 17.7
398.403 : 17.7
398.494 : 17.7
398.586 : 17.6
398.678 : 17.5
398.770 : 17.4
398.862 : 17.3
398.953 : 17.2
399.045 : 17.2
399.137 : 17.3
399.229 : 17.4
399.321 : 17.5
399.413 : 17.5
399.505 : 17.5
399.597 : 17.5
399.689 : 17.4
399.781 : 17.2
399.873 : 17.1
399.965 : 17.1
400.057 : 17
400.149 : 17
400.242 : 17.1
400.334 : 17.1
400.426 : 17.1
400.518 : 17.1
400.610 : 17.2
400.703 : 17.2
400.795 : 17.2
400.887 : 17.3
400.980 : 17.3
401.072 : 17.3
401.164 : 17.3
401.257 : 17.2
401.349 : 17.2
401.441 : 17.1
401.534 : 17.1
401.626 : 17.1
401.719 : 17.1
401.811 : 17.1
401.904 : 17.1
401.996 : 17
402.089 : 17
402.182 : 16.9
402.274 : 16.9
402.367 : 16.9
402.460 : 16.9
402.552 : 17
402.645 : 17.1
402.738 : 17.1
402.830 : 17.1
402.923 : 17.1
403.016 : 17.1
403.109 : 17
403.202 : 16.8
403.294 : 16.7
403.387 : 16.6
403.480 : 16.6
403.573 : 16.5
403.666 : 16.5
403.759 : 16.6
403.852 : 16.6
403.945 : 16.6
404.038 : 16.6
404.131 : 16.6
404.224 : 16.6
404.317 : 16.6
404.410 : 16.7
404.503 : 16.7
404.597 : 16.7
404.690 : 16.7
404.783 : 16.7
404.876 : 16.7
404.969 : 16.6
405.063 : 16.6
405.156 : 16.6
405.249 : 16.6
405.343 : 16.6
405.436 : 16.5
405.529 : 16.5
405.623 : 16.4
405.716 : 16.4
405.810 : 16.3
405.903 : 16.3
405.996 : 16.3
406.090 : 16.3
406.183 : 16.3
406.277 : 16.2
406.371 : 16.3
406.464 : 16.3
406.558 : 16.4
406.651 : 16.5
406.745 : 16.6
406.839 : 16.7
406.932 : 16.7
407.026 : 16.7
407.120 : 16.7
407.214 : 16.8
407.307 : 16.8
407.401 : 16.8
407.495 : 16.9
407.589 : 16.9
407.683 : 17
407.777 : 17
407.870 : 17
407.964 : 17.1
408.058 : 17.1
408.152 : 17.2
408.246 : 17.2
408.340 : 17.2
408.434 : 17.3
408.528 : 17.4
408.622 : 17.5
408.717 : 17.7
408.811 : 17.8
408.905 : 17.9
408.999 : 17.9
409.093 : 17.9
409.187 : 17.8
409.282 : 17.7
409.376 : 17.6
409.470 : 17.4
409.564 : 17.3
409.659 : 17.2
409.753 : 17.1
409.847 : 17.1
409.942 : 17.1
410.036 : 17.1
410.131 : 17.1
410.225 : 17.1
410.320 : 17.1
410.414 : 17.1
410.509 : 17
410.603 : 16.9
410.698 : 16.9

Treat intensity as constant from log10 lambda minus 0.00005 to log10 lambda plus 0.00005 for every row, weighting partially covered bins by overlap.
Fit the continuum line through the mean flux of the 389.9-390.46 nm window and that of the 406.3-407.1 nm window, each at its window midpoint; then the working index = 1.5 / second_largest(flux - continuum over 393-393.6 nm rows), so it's -6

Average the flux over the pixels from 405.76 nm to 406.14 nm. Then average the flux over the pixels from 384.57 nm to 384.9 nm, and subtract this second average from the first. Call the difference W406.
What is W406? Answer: -3.1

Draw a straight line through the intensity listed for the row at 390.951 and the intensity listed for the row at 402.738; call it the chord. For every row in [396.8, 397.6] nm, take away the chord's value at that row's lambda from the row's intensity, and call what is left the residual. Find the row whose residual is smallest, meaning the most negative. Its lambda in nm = 397.395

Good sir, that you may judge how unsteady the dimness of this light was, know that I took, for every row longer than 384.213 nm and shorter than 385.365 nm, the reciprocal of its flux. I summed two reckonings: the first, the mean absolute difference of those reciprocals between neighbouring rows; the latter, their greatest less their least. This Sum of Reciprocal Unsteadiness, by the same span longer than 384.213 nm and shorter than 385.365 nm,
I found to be 0.0012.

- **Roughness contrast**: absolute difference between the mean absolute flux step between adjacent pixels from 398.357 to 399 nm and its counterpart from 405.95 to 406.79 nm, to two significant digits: 0.021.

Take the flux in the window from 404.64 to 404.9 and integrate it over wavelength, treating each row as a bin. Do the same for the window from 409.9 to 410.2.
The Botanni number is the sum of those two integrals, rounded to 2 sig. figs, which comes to 9.5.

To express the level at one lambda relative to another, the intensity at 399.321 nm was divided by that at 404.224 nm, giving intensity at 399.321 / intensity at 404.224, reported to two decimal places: 1.05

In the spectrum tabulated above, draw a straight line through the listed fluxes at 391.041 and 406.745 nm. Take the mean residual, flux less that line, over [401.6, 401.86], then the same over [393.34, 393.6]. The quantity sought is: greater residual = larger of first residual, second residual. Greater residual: -0.20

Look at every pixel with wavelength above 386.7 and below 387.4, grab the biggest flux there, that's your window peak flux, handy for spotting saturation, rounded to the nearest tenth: 20.2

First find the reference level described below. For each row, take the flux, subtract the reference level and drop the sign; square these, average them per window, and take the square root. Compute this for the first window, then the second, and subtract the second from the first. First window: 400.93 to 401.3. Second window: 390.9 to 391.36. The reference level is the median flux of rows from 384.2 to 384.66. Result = 1.5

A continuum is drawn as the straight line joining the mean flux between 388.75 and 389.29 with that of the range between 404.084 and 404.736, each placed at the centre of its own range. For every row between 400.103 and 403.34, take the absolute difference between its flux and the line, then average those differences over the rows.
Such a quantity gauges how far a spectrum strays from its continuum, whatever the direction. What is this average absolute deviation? 0.103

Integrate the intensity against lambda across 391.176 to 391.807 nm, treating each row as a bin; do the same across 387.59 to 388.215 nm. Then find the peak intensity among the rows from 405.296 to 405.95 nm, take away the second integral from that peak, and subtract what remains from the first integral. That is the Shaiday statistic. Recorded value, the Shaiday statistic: 7.4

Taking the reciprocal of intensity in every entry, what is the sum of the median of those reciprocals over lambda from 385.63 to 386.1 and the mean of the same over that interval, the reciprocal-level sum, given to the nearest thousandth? 0.100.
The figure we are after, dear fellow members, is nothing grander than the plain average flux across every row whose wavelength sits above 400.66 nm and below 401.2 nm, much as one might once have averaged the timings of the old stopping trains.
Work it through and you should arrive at 17.3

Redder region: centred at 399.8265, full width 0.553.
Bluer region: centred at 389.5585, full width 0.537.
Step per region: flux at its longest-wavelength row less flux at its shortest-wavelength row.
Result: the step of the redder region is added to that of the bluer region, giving -0.6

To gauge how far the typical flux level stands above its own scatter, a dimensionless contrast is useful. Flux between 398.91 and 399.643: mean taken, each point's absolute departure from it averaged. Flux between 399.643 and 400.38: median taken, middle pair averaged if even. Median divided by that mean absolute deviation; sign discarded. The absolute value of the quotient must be 148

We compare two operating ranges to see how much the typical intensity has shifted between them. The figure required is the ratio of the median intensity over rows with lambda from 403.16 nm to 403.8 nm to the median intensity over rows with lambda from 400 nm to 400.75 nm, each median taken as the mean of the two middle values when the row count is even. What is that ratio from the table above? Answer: 0.97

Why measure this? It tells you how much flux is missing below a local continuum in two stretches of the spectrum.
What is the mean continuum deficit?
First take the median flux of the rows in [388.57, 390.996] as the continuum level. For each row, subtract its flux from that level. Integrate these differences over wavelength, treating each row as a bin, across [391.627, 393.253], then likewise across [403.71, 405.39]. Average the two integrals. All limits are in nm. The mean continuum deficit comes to 2.4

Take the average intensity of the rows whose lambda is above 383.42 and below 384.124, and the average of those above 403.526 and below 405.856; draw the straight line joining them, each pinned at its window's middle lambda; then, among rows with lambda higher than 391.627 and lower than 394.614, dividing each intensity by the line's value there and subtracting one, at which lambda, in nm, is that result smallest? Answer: 393.298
